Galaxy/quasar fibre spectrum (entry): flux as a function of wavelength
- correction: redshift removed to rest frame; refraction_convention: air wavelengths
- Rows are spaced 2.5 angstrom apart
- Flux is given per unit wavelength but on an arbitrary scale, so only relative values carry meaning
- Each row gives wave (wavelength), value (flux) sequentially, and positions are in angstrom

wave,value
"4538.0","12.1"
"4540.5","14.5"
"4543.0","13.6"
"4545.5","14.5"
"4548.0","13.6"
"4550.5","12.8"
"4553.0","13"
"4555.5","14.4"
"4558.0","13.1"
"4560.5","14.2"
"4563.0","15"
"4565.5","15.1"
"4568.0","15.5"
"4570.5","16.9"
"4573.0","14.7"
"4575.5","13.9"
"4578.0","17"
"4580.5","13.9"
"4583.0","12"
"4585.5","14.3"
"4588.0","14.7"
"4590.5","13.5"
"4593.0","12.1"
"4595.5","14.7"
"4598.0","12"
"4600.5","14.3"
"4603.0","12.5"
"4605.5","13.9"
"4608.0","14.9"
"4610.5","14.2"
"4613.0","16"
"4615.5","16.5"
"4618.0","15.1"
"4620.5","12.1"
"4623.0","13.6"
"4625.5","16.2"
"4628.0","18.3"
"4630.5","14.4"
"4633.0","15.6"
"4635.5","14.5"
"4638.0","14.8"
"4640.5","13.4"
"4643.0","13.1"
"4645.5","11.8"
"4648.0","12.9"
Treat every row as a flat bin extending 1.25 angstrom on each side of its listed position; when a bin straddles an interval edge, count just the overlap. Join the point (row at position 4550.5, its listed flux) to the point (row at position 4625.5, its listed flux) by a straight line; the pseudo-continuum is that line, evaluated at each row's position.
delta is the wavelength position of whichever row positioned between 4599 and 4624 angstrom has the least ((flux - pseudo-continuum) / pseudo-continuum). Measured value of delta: 4620.5 angstrom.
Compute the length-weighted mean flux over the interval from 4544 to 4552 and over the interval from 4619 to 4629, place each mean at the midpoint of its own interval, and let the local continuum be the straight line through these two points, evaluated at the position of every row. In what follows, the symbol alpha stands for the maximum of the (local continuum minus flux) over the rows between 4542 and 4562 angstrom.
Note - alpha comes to 0.9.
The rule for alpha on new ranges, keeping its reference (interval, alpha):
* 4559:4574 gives -0.4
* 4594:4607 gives 2.5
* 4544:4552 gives 0.9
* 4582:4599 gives 2.5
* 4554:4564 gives 0.7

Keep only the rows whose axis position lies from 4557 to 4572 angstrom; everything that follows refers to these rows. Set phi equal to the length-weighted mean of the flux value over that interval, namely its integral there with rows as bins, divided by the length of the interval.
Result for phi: 15.0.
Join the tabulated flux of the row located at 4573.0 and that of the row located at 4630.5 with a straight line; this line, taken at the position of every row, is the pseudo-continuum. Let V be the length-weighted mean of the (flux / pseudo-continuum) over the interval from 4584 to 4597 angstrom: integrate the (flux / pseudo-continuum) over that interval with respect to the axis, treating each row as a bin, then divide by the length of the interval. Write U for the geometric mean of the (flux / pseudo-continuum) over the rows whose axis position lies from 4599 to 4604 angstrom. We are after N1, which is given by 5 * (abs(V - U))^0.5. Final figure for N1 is 0.8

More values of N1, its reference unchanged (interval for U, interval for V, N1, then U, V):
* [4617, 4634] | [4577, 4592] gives 1.3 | 1.04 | 0.967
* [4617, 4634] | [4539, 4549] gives 1.5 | 1.04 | 0.944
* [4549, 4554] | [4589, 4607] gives 1.0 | 0.87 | 0.915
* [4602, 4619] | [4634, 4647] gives 1.3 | 1.01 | 0.944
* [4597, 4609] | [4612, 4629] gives 1.8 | 0.93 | 1.062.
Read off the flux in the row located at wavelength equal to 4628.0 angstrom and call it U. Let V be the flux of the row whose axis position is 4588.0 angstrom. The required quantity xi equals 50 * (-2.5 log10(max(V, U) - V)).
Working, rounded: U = 18.3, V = 14.7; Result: -70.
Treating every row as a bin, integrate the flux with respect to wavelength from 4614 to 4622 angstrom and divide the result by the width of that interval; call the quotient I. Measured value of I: 14.6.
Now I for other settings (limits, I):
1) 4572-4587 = 14.3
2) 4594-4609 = 13.7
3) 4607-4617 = 15.4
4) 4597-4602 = 13.2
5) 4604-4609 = 14.3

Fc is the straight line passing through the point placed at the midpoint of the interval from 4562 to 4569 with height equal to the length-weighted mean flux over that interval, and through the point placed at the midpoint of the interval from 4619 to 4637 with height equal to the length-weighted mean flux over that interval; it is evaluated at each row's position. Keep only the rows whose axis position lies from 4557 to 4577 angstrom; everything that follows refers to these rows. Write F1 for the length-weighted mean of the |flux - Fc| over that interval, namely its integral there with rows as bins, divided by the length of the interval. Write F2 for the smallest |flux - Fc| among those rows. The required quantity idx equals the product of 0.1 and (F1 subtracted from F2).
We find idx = -0.08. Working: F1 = 0.9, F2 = 0.10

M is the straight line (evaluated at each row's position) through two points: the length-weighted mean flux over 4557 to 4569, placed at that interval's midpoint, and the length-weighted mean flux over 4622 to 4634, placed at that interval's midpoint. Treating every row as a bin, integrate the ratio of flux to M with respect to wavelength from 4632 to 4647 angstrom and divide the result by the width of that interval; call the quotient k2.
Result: 0.87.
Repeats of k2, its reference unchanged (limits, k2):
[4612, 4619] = 1.03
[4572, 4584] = 0.97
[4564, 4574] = 1.06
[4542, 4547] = 0.98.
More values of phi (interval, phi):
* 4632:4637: 15.0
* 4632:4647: 13.8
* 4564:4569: 15.3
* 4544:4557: 13.6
